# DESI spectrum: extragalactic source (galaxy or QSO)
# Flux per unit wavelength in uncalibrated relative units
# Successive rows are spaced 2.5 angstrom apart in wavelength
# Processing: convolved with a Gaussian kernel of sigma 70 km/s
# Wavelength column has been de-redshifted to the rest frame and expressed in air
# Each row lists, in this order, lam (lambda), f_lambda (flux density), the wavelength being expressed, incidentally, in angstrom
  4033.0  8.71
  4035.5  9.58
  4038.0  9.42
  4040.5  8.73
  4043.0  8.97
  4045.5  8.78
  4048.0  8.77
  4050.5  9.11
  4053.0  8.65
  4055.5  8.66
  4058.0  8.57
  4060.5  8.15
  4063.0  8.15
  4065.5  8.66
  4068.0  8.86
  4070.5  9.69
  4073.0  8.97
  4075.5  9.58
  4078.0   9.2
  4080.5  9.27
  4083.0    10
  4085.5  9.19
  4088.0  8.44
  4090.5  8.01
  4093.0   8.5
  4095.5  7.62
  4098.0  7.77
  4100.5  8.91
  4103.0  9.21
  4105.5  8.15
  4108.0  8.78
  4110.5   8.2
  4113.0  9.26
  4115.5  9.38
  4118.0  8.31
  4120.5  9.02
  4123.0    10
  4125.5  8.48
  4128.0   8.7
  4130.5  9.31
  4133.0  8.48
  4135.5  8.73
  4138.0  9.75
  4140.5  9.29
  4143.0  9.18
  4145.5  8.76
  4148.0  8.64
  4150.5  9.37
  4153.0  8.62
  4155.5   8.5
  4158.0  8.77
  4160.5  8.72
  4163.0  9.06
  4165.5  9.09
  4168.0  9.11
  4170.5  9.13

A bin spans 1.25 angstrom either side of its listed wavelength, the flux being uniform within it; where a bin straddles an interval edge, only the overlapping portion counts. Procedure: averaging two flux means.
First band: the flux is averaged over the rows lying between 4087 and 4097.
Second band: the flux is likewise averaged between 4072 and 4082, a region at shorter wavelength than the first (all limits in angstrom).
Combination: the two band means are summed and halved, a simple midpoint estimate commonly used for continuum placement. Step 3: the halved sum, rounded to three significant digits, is 8.70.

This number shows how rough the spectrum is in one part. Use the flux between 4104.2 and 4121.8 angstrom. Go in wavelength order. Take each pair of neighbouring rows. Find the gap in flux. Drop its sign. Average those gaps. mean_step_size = 0.7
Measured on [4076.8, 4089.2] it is 0.6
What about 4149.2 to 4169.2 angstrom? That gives 0.2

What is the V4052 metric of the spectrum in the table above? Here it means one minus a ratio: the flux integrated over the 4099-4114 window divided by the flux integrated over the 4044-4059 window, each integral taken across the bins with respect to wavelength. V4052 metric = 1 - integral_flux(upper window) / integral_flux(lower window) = 0.00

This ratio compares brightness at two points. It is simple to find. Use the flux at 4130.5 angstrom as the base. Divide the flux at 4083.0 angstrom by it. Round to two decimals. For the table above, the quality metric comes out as 1.07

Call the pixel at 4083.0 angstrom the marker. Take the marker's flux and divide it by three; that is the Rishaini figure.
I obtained 3.33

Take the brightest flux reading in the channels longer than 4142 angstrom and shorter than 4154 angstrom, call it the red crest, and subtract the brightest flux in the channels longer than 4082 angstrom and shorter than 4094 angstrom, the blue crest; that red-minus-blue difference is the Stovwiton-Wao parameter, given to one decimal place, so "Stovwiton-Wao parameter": -0.6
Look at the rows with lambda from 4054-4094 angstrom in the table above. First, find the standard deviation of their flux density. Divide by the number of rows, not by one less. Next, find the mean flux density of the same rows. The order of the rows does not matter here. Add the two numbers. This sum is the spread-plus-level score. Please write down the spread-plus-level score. 9.43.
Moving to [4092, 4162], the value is 9.34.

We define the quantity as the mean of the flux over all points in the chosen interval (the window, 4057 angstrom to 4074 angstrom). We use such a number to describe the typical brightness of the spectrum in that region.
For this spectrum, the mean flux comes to 8.72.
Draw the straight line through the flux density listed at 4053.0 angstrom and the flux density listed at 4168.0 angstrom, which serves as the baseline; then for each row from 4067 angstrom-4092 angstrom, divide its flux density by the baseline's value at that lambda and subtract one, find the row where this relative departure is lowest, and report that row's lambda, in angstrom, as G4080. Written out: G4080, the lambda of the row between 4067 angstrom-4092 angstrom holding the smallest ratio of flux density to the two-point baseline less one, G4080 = 4090.5 angstrom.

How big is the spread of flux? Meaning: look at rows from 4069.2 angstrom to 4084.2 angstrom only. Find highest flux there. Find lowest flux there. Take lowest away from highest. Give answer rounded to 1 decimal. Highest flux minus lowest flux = 1.0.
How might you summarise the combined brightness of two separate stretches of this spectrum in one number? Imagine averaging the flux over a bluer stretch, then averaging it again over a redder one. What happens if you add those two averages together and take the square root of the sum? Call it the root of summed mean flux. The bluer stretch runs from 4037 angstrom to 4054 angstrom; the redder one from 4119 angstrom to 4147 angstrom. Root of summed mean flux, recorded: 4.24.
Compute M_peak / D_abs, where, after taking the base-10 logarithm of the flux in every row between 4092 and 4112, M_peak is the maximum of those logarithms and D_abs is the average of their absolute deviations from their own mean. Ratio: 41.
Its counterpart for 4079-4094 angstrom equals 35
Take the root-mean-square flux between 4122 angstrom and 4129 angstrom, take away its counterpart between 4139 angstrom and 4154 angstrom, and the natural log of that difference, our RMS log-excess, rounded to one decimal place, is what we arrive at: -2.3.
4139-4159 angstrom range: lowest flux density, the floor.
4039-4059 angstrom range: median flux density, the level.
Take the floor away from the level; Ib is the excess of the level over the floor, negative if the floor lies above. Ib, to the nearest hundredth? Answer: 0.25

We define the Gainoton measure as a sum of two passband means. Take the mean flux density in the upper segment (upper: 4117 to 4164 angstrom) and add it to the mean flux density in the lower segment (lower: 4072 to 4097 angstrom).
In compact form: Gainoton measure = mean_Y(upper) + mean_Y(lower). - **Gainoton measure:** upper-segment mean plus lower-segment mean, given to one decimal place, 17.8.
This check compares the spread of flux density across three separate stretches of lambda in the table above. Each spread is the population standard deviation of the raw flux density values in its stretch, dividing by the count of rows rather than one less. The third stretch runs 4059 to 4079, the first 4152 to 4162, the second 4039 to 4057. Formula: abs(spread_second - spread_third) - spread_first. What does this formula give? 0.28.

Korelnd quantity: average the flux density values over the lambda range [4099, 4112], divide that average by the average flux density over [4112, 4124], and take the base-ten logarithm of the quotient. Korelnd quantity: -0.026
